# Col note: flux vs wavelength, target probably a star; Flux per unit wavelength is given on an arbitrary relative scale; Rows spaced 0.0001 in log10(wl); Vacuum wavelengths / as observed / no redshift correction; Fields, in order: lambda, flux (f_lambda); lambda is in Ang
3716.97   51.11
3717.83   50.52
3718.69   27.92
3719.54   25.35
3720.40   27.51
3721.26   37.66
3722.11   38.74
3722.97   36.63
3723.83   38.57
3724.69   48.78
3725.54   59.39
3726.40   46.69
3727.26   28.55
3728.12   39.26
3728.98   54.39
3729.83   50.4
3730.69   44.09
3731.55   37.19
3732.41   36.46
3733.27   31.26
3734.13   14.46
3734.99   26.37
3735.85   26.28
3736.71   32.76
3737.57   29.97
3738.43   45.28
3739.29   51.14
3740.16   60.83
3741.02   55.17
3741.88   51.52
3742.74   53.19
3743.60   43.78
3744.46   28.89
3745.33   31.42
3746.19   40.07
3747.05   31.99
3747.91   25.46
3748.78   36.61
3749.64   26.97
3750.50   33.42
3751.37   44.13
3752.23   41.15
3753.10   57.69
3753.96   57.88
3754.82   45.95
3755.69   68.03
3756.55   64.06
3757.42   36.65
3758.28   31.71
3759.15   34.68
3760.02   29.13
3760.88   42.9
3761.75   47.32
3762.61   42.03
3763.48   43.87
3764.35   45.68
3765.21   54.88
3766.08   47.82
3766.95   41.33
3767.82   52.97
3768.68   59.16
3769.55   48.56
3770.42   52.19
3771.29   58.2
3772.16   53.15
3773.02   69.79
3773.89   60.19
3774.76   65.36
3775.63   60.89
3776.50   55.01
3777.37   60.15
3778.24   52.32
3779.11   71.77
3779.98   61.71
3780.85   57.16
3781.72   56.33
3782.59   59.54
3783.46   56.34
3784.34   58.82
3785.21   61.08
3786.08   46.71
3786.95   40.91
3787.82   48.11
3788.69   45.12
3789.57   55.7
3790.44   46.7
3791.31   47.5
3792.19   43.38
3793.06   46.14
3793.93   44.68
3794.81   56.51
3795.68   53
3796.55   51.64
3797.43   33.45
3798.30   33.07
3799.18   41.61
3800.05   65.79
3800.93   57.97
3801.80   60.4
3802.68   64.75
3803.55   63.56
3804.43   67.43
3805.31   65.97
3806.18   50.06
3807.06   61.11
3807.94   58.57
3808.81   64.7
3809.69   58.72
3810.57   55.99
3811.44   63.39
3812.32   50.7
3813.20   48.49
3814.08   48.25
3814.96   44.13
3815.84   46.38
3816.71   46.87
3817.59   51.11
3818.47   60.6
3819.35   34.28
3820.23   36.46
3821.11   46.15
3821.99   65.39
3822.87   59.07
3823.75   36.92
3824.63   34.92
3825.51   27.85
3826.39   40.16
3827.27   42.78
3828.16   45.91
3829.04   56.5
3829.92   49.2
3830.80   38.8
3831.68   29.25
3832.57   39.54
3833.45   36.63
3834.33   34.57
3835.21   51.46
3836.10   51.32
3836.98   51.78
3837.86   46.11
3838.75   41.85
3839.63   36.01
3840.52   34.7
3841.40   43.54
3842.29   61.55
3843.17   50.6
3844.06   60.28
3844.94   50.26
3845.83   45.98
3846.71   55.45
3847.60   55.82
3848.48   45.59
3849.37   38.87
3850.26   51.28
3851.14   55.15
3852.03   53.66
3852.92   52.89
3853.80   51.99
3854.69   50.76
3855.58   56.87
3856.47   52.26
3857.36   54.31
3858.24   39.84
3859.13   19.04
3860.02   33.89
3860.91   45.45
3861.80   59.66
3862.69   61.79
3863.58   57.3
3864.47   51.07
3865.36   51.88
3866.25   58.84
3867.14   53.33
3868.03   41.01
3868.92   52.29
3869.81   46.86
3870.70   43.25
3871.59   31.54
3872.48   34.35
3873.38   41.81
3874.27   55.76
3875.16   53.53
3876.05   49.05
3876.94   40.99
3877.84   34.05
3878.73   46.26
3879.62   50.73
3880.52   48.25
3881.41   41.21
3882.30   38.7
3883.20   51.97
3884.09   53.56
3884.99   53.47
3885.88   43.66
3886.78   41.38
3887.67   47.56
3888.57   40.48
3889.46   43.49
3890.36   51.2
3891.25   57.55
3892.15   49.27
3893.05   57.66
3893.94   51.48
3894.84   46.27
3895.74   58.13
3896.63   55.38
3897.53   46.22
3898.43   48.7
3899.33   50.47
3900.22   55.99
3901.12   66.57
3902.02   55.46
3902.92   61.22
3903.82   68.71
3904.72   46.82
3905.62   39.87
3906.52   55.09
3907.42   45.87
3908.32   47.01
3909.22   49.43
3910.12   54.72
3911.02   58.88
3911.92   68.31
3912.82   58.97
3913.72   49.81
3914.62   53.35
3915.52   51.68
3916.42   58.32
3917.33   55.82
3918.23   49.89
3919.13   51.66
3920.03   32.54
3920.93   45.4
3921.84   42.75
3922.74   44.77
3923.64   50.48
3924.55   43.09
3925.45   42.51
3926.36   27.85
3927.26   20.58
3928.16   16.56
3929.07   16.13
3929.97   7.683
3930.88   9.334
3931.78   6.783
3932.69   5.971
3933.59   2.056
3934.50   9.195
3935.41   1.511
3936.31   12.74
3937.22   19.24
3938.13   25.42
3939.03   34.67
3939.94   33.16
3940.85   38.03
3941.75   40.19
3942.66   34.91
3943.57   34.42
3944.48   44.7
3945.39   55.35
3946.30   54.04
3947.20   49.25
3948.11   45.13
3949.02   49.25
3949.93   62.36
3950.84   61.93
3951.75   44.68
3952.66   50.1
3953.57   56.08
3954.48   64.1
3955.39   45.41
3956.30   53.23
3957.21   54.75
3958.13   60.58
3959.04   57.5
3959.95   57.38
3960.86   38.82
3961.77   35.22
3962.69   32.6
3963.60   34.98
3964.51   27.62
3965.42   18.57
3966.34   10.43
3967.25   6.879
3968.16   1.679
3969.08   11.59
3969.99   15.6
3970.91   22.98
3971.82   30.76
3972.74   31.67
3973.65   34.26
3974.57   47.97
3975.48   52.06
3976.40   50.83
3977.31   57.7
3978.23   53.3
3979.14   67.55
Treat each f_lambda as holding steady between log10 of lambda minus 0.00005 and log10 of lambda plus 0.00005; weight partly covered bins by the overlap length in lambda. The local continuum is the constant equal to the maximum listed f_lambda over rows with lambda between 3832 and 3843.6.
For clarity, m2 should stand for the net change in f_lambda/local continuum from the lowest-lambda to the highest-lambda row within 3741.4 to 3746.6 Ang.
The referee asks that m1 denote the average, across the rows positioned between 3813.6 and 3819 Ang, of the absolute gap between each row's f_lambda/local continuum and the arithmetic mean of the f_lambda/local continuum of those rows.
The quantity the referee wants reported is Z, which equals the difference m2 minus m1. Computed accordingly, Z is -0.25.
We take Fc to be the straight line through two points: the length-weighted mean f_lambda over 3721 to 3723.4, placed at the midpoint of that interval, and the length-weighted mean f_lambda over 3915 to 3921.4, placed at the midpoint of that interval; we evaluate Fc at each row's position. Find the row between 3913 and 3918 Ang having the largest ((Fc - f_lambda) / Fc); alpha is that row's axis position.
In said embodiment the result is 3913.72 Ang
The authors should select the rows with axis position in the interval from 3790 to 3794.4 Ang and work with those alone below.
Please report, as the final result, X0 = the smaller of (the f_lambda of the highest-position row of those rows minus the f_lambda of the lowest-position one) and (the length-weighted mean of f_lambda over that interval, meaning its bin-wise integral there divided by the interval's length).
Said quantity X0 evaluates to -2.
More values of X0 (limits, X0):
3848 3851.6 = 10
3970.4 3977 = 28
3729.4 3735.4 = -24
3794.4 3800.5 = 9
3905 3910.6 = 15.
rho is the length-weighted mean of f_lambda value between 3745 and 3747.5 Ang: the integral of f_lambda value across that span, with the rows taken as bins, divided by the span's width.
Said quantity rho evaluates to 35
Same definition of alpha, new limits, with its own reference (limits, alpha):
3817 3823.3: 3819.35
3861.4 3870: 3868.03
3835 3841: 3840.52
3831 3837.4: 3831.68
